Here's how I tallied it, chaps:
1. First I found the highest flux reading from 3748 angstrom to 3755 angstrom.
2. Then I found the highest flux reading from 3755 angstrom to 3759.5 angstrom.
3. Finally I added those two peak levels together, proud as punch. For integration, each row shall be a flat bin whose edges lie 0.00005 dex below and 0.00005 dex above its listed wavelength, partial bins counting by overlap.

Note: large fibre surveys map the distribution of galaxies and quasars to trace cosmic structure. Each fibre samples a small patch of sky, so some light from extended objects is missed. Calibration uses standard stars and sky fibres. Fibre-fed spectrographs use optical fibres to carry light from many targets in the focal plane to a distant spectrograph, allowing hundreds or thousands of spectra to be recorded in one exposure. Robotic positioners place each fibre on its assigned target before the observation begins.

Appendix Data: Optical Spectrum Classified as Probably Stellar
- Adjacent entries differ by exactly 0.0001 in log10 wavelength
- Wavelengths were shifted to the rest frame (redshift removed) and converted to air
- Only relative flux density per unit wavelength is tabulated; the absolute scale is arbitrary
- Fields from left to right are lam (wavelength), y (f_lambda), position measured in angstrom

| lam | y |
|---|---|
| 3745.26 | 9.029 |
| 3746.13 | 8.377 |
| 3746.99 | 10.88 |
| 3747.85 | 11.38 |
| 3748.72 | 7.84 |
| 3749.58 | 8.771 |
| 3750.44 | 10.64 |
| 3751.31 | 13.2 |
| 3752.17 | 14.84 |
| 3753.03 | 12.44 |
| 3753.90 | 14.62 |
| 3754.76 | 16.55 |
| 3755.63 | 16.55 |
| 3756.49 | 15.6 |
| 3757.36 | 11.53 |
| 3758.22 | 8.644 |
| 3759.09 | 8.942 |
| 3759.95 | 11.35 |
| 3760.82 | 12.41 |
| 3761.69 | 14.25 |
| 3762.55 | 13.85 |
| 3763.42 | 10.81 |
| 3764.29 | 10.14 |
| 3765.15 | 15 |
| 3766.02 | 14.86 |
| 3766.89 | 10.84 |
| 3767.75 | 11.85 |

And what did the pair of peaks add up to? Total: 33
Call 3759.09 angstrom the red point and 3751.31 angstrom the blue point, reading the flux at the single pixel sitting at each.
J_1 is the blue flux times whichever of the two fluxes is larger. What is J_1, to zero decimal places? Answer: 174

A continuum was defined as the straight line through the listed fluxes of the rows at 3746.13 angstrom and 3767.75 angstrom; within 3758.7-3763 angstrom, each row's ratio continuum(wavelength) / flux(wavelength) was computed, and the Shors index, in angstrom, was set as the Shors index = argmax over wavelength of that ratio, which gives 3759.09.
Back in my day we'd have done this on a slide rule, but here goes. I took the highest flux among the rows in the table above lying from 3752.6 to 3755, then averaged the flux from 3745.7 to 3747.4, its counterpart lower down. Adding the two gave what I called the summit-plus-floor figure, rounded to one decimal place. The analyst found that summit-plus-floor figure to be 26.2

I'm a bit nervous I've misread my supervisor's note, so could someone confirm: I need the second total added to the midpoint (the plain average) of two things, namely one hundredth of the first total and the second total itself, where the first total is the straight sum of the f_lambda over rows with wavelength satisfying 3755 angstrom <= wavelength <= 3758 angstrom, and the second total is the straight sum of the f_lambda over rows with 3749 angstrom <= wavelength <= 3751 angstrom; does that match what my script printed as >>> 29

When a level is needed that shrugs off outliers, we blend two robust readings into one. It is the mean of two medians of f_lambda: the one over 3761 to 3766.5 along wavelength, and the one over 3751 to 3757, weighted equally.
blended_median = 14.4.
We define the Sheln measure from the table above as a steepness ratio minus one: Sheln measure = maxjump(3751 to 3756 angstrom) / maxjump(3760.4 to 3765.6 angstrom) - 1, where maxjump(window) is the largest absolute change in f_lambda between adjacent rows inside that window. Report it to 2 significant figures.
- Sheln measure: -0.51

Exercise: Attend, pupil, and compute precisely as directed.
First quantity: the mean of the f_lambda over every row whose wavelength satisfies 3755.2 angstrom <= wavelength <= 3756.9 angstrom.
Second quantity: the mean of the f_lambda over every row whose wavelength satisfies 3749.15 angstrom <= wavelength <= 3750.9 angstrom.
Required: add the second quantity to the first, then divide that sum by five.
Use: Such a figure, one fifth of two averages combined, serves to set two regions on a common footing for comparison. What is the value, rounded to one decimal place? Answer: 5.2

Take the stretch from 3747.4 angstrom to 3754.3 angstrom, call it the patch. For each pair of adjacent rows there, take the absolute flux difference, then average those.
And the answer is 2.160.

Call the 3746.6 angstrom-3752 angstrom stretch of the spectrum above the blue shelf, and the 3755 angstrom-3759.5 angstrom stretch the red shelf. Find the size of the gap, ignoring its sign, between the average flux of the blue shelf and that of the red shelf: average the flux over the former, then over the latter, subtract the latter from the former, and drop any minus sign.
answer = 1.8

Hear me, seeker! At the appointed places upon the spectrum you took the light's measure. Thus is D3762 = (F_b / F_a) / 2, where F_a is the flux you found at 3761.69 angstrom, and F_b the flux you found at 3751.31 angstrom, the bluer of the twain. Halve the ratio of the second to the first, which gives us 0.46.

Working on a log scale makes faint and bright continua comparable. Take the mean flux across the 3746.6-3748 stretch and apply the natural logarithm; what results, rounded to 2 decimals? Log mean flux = 2.41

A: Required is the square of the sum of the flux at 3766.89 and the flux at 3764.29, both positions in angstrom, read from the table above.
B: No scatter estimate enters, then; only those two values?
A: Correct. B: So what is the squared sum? 440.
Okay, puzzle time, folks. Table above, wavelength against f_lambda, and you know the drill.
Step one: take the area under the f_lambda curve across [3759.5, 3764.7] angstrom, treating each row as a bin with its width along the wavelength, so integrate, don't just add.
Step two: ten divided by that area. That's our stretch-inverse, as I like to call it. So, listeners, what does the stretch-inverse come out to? 0.16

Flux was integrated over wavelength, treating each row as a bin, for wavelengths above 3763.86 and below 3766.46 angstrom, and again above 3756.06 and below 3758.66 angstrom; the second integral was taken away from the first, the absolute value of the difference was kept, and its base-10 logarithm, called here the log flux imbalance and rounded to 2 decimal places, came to 0.57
